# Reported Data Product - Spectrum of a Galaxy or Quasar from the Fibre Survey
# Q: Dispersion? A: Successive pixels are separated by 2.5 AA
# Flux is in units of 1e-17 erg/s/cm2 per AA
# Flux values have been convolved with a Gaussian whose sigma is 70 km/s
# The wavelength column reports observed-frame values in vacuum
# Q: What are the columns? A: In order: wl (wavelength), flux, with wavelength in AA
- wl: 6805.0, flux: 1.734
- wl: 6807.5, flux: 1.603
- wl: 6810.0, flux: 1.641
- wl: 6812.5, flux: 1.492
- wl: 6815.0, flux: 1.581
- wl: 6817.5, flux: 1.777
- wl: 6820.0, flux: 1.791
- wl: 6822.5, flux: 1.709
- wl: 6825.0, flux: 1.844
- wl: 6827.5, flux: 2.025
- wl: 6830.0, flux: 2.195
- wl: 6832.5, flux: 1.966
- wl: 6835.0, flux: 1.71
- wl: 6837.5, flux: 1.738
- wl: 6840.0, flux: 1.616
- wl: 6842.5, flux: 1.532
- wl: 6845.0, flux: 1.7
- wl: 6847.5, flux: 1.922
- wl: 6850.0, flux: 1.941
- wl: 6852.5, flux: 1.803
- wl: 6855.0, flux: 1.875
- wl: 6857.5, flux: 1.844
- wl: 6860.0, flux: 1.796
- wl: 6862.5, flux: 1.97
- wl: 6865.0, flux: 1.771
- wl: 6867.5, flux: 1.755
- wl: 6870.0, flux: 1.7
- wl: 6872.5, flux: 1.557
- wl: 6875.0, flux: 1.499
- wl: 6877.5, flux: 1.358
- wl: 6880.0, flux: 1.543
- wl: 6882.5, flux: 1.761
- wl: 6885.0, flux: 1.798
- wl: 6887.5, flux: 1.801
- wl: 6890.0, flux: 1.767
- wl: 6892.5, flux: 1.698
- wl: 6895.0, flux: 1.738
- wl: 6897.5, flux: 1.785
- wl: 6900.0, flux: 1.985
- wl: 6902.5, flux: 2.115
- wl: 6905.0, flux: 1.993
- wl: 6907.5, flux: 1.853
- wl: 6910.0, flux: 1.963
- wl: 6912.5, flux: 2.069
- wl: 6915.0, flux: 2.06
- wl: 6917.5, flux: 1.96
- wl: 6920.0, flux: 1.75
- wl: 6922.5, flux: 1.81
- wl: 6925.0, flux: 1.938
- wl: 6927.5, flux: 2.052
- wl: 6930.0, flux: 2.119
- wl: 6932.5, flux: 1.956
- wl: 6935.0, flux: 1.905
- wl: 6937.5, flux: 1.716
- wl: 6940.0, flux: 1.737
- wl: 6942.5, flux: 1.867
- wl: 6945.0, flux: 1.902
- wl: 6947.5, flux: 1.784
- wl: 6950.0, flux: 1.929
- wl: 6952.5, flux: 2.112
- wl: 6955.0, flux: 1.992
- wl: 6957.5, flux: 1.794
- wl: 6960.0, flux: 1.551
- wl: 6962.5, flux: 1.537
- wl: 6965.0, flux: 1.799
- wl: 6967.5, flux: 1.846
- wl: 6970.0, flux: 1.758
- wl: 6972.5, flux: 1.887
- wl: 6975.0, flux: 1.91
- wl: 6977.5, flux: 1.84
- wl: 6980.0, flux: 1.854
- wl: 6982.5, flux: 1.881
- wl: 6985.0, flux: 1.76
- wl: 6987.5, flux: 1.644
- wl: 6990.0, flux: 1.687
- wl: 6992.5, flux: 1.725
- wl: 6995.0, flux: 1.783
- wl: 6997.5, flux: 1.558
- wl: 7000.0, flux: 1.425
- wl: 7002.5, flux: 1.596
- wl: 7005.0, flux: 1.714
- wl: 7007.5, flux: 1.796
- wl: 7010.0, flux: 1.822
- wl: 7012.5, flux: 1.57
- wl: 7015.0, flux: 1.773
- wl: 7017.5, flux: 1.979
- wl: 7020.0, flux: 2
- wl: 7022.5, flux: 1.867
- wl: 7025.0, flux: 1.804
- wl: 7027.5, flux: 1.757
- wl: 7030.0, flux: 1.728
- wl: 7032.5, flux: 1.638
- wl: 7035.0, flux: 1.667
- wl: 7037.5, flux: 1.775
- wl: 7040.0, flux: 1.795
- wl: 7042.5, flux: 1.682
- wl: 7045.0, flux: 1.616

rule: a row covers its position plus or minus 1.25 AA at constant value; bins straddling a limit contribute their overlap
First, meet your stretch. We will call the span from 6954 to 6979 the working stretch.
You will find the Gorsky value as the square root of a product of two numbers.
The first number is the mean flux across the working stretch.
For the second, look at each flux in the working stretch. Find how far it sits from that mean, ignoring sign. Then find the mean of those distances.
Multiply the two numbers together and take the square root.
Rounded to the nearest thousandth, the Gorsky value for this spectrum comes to 0.435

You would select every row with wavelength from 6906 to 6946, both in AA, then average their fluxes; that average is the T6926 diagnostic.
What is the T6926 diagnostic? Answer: 1.92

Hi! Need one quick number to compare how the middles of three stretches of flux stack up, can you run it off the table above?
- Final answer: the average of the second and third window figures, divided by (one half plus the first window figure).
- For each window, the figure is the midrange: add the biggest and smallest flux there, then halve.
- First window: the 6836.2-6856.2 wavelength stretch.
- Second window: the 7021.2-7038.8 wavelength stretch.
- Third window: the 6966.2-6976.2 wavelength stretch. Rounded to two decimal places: 0.80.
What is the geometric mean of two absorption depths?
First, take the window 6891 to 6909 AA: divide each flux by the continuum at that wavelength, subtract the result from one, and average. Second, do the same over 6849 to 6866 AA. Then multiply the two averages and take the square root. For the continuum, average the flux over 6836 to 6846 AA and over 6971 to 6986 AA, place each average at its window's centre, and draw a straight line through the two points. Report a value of 0.10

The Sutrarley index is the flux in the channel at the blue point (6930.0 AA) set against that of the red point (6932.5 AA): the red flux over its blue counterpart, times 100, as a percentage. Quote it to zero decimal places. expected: 92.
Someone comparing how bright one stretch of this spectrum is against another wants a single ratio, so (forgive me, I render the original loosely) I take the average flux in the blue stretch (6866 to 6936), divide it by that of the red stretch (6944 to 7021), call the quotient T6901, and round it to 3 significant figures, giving 1.03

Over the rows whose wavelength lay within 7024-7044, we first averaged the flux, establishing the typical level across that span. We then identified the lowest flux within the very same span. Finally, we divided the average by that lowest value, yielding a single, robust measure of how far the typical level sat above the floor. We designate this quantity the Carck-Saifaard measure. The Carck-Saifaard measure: 1.06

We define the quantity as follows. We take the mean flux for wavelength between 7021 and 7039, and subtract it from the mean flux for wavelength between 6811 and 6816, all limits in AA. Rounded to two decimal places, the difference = -0.21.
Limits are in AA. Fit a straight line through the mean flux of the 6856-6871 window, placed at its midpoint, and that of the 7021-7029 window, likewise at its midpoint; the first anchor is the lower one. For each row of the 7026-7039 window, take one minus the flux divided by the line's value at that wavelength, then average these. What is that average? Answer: 0.053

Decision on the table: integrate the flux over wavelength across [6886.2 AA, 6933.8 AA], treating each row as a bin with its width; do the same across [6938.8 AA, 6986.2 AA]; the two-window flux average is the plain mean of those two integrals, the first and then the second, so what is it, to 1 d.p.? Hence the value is 88.9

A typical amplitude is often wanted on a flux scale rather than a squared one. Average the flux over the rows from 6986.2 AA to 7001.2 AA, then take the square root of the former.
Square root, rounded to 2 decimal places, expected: 1.28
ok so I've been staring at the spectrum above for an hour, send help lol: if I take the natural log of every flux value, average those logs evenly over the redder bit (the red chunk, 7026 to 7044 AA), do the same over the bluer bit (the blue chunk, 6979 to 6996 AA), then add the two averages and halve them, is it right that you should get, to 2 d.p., 0.55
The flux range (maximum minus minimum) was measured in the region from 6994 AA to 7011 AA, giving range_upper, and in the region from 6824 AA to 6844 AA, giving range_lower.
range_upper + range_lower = 1.1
